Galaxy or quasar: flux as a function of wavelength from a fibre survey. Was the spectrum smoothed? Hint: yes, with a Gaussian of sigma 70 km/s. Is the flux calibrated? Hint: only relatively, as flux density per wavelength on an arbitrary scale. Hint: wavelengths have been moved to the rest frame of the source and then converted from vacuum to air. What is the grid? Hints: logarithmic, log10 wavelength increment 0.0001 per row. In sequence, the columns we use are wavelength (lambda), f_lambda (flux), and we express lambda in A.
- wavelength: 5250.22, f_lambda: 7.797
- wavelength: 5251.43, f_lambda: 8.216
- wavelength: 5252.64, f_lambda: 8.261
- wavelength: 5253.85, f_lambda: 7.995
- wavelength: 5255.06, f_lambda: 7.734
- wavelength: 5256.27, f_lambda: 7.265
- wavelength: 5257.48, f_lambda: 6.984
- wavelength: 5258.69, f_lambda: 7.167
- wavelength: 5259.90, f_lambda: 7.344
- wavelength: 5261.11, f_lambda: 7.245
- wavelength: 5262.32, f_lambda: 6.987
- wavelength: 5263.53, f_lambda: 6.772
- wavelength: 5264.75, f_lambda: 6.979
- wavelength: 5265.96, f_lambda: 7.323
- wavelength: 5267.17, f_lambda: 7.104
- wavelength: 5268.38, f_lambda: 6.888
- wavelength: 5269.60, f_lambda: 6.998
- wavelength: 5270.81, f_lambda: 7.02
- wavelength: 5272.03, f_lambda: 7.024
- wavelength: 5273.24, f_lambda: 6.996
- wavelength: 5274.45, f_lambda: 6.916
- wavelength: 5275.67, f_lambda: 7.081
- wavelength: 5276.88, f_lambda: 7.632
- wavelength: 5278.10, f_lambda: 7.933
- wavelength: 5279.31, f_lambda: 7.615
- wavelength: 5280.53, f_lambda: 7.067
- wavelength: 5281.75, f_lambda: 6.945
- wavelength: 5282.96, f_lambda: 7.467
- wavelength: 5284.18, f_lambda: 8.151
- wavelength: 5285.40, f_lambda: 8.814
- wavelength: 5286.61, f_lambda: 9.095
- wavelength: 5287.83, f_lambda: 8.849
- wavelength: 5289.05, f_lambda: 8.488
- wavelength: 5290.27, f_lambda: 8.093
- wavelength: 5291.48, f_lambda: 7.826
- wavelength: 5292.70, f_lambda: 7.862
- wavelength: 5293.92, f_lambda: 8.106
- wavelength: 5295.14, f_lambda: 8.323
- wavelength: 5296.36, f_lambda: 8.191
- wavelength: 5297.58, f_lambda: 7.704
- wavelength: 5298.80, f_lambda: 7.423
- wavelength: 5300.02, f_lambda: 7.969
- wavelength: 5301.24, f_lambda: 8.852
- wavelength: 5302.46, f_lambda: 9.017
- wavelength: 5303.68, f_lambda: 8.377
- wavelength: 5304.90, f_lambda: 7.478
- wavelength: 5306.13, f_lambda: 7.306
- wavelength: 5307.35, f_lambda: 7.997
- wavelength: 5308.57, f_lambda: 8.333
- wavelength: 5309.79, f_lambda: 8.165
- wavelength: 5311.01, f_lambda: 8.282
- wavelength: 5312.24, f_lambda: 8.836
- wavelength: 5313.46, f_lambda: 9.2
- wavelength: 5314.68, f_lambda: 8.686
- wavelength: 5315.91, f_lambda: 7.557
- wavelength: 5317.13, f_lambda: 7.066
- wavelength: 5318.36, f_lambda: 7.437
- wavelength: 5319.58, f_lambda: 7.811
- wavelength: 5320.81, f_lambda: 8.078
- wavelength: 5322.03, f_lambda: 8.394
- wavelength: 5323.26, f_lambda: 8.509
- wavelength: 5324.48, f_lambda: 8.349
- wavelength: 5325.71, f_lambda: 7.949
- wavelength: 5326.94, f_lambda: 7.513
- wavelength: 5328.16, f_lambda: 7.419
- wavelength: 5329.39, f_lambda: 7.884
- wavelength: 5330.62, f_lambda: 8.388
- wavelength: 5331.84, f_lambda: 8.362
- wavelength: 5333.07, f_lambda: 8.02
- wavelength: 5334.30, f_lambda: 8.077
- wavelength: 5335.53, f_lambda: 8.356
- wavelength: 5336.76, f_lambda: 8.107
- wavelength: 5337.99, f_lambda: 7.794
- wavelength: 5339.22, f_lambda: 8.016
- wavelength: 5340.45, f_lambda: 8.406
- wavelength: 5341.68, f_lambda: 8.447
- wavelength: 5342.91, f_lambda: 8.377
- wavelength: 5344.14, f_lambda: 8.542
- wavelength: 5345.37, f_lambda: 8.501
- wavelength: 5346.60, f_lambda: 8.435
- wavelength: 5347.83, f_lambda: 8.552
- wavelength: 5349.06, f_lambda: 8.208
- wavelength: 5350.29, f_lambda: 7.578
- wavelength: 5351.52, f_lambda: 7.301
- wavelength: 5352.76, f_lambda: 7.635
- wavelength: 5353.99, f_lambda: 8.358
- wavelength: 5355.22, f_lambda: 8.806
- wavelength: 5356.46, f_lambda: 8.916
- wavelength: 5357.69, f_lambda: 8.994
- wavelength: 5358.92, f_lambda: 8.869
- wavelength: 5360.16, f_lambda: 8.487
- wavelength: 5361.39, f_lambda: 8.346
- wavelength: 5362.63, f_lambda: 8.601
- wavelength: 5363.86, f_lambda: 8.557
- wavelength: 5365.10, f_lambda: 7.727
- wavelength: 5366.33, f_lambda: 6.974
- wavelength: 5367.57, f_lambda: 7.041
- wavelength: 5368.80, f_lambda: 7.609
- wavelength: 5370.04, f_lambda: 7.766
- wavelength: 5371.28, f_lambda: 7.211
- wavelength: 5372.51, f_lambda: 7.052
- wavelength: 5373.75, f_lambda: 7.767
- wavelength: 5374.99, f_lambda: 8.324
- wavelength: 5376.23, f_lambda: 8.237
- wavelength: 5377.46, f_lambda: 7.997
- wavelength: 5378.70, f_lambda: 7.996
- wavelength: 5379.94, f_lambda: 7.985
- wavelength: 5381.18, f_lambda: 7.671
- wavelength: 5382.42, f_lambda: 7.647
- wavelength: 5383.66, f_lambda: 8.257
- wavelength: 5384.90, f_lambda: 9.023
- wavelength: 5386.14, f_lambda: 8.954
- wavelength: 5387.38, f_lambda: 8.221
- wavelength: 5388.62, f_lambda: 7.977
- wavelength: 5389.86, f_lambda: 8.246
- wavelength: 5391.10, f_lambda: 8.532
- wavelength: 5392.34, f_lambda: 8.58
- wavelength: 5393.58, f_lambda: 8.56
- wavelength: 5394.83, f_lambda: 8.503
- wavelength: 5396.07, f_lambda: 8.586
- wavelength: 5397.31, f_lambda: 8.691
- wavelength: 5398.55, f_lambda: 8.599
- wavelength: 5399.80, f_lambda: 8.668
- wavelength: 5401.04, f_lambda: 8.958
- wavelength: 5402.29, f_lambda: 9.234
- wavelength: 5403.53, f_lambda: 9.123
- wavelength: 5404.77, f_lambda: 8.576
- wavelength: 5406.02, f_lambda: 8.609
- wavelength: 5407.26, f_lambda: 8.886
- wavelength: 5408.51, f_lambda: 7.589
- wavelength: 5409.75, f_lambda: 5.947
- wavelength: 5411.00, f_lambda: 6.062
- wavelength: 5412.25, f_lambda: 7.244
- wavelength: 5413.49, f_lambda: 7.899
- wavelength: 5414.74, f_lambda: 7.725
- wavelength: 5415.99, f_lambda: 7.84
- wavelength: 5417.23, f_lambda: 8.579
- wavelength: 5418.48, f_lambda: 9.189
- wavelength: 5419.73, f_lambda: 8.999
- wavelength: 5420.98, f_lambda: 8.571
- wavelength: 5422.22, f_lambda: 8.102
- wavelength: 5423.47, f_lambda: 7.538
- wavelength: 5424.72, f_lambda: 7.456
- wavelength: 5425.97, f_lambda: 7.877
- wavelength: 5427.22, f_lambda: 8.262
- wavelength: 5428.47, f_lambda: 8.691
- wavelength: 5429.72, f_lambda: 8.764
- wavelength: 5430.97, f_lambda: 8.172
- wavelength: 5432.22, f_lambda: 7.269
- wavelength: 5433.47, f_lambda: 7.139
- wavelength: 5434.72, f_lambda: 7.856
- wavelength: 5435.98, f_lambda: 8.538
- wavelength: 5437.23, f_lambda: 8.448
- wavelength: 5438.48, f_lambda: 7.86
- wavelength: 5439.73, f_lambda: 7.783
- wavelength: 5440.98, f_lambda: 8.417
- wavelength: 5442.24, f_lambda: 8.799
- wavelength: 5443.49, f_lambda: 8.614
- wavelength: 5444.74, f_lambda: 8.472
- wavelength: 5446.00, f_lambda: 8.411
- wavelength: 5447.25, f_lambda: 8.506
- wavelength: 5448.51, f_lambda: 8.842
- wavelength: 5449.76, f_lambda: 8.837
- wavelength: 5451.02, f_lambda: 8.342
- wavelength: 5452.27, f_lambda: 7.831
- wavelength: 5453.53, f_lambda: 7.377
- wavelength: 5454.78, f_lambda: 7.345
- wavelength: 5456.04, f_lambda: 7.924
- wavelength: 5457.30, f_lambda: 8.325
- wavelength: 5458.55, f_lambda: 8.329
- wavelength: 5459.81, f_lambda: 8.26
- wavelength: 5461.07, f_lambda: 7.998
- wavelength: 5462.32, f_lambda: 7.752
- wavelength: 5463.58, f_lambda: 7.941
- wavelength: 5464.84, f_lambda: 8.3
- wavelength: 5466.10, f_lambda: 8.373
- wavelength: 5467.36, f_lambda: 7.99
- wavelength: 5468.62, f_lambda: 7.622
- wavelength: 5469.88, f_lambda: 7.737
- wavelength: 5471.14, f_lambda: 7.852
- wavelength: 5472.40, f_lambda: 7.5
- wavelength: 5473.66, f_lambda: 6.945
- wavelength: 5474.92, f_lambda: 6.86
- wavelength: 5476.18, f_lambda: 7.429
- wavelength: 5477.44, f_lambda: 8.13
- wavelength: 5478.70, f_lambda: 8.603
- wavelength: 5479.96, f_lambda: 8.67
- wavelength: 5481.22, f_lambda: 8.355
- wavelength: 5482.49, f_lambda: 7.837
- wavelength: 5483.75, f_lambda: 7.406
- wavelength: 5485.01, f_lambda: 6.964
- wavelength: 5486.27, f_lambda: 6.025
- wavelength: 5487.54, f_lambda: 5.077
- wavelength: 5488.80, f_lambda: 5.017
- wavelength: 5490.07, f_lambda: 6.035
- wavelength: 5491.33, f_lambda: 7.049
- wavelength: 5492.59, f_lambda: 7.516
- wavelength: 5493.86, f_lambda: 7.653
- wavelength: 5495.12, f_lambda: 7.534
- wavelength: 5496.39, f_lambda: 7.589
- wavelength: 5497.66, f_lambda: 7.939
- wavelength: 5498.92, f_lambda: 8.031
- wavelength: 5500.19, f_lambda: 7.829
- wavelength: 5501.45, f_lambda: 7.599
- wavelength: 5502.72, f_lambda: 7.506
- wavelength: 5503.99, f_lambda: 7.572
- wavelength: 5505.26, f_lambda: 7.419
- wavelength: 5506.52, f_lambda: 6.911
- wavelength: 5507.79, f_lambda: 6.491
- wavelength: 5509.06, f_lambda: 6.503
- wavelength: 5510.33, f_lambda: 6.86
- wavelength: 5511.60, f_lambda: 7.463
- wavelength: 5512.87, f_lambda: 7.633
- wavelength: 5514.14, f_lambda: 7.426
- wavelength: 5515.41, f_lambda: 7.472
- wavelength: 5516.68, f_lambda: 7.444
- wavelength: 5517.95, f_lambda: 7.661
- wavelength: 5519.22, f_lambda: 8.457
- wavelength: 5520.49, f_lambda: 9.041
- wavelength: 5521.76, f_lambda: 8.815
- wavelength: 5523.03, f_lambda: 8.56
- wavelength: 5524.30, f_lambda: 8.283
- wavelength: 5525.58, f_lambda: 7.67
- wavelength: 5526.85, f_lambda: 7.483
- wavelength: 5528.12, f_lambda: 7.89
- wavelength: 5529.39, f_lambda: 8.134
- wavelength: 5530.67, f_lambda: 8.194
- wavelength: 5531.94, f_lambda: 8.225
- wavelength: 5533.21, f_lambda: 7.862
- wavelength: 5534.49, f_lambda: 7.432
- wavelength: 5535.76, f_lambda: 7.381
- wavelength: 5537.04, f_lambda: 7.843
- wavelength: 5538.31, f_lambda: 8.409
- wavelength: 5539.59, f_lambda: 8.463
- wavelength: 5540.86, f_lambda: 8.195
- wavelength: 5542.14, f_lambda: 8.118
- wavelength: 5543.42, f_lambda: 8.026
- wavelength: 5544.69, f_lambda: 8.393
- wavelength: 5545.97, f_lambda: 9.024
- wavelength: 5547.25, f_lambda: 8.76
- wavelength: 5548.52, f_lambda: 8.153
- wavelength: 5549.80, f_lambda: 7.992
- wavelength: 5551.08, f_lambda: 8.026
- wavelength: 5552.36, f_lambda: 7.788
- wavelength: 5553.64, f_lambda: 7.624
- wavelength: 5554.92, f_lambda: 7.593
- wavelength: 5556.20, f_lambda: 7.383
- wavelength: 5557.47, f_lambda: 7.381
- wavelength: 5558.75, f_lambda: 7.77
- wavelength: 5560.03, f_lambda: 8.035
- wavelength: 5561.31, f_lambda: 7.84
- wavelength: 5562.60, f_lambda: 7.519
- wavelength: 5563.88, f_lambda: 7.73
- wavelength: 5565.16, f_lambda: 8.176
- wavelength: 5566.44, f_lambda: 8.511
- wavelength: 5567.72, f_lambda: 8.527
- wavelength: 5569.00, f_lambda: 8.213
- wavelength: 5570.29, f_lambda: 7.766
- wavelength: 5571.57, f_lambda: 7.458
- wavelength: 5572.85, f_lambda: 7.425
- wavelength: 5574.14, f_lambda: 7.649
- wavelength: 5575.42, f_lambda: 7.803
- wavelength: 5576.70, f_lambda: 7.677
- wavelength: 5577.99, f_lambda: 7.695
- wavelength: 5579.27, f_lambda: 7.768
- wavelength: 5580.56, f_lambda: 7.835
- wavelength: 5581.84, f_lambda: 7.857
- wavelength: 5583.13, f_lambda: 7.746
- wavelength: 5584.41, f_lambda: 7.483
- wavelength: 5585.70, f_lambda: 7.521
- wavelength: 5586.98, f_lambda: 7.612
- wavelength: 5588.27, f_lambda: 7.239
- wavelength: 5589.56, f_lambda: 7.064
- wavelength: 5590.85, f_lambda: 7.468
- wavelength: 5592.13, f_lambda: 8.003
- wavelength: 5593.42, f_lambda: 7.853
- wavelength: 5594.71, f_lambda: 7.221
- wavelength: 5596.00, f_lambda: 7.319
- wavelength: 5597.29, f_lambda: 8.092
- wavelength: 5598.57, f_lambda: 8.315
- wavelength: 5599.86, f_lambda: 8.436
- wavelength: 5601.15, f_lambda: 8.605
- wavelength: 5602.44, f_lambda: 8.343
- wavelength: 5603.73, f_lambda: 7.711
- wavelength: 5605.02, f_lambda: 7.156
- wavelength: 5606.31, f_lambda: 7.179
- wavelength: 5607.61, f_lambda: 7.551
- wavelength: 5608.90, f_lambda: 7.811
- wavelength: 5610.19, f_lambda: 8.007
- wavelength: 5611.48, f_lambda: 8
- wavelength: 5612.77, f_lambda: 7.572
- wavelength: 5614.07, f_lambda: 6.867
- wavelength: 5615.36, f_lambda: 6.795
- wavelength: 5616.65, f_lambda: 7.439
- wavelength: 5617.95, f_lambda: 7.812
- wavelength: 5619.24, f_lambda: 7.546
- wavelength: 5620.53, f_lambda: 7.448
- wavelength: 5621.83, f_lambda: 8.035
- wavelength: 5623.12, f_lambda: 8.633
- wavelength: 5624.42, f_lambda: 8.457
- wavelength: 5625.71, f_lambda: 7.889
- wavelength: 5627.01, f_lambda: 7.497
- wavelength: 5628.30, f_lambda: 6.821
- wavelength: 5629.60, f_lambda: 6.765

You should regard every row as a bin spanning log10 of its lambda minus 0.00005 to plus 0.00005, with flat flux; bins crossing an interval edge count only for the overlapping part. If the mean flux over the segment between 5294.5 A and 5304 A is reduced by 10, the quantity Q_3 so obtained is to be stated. -1.77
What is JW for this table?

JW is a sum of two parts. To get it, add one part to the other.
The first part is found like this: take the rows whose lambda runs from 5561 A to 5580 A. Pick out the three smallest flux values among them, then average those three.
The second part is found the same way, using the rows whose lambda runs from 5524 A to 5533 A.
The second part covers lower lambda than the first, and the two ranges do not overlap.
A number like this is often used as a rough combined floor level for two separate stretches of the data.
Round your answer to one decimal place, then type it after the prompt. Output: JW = 15.1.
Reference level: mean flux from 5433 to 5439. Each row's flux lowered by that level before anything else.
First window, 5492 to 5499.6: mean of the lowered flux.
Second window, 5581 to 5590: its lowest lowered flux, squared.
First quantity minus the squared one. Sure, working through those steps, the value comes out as -1.1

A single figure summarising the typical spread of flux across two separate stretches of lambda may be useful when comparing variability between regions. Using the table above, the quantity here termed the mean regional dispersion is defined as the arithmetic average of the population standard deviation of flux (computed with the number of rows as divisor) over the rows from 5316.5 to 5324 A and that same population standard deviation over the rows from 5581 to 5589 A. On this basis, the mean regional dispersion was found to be 0.354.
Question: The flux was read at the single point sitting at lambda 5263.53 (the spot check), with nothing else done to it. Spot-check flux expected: 6.772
